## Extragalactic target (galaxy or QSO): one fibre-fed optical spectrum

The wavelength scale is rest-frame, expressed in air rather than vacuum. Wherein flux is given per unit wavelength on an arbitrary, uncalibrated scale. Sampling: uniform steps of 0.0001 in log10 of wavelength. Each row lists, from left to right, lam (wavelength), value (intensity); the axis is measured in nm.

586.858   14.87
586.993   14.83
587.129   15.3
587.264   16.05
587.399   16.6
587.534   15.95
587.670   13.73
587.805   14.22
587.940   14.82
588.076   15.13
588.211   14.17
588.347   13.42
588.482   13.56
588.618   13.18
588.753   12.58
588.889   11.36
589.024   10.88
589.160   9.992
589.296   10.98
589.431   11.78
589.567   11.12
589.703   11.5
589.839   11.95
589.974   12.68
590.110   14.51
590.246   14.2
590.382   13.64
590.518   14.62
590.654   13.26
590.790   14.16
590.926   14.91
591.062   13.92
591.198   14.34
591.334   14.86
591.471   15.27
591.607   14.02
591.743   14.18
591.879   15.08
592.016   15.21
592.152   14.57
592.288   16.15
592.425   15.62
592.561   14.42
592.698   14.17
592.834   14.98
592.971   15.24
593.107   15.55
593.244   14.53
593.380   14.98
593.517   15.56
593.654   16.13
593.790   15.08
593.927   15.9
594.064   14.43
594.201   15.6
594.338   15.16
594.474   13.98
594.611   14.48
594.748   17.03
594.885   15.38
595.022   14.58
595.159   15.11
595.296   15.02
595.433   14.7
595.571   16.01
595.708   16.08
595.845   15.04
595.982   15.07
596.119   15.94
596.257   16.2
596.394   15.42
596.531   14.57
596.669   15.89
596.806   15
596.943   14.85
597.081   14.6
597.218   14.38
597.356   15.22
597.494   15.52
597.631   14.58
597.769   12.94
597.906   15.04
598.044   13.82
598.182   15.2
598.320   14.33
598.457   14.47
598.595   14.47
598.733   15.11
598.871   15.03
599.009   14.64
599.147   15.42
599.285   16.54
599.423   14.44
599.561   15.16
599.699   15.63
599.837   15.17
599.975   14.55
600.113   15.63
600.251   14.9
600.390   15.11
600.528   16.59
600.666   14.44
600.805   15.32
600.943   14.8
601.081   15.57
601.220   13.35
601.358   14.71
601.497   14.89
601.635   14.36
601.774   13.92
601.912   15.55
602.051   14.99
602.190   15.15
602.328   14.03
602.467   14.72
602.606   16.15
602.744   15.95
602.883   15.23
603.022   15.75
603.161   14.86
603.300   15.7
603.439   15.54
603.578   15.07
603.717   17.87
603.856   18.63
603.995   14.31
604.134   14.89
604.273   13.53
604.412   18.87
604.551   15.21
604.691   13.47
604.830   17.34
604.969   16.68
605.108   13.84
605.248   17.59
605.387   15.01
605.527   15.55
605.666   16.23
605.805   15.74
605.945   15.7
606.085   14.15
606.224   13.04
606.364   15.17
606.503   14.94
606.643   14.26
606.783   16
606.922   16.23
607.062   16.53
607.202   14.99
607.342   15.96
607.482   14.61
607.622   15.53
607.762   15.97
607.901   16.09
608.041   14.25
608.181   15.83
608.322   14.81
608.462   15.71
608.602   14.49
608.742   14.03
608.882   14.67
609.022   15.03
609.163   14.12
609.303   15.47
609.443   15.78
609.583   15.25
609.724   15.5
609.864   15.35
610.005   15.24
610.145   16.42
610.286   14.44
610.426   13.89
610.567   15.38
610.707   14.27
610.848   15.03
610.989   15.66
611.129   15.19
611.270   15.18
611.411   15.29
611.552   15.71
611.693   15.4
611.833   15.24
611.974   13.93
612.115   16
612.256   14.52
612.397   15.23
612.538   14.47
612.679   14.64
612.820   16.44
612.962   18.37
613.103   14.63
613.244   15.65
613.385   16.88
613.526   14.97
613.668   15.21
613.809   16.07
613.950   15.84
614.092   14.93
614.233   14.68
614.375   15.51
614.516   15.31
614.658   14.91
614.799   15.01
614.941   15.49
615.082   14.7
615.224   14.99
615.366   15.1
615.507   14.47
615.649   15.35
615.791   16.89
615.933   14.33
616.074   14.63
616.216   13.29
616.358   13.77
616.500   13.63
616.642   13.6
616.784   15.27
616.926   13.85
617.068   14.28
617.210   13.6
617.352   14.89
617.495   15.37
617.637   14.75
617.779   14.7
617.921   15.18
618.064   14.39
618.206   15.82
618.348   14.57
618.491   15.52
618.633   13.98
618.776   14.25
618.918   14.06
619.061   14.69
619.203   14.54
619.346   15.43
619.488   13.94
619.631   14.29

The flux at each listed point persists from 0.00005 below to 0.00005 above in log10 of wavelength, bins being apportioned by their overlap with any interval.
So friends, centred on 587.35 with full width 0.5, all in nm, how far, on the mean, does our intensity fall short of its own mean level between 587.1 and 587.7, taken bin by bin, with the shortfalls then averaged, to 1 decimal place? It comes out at -0.4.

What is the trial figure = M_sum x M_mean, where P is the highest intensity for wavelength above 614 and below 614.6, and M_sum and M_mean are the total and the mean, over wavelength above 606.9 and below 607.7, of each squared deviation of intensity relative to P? 1.3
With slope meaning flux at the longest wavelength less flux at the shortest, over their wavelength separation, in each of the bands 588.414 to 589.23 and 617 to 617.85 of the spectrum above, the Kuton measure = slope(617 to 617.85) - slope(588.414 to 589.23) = 5.9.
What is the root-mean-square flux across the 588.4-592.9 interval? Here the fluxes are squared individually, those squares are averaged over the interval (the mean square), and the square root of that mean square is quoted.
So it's 13.65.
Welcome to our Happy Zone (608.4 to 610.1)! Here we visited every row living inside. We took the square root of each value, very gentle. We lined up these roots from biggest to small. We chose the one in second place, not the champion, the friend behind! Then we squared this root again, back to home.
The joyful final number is 15.7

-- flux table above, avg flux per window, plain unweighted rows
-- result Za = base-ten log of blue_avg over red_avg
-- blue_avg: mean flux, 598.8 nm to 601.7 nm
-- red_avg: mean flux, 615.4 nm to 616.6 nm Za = 0.015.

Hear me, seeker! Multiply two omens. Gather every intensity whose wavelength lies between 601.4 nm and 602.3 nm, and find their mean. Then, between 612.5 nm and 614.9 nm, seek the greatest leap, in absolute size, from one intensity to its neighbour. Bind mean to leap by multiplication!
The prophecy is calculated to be 55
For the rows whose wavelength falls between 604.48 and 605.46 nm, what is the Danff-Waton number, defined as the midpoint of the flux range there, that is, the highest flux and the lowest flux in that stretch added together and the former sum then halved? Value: 15.5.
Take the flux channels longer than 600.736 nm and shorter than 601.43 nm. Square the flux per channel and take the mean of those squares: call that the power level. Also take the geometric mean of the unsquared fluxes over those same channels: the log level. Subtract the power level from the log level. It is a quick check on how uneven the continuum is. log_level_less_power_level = -203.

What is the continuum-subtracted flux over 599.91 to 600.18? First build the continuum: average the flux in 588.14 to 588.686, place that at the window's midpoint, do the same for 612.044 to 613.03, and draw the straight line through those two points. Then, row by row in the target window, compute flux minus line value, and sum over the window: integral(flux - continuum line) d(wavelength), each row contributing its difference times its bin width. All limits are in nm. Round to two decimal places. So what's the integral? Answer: 0.14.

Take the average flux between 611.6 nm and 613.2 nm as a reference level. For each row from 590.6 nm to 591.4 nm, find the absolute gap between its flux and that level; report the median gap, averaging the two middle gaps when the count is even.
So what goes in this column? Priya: 1.1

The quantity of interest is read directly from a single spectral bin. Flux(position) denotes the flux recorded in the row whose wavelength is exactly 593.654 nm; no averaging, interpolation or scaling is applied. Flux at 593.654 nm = 16.13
